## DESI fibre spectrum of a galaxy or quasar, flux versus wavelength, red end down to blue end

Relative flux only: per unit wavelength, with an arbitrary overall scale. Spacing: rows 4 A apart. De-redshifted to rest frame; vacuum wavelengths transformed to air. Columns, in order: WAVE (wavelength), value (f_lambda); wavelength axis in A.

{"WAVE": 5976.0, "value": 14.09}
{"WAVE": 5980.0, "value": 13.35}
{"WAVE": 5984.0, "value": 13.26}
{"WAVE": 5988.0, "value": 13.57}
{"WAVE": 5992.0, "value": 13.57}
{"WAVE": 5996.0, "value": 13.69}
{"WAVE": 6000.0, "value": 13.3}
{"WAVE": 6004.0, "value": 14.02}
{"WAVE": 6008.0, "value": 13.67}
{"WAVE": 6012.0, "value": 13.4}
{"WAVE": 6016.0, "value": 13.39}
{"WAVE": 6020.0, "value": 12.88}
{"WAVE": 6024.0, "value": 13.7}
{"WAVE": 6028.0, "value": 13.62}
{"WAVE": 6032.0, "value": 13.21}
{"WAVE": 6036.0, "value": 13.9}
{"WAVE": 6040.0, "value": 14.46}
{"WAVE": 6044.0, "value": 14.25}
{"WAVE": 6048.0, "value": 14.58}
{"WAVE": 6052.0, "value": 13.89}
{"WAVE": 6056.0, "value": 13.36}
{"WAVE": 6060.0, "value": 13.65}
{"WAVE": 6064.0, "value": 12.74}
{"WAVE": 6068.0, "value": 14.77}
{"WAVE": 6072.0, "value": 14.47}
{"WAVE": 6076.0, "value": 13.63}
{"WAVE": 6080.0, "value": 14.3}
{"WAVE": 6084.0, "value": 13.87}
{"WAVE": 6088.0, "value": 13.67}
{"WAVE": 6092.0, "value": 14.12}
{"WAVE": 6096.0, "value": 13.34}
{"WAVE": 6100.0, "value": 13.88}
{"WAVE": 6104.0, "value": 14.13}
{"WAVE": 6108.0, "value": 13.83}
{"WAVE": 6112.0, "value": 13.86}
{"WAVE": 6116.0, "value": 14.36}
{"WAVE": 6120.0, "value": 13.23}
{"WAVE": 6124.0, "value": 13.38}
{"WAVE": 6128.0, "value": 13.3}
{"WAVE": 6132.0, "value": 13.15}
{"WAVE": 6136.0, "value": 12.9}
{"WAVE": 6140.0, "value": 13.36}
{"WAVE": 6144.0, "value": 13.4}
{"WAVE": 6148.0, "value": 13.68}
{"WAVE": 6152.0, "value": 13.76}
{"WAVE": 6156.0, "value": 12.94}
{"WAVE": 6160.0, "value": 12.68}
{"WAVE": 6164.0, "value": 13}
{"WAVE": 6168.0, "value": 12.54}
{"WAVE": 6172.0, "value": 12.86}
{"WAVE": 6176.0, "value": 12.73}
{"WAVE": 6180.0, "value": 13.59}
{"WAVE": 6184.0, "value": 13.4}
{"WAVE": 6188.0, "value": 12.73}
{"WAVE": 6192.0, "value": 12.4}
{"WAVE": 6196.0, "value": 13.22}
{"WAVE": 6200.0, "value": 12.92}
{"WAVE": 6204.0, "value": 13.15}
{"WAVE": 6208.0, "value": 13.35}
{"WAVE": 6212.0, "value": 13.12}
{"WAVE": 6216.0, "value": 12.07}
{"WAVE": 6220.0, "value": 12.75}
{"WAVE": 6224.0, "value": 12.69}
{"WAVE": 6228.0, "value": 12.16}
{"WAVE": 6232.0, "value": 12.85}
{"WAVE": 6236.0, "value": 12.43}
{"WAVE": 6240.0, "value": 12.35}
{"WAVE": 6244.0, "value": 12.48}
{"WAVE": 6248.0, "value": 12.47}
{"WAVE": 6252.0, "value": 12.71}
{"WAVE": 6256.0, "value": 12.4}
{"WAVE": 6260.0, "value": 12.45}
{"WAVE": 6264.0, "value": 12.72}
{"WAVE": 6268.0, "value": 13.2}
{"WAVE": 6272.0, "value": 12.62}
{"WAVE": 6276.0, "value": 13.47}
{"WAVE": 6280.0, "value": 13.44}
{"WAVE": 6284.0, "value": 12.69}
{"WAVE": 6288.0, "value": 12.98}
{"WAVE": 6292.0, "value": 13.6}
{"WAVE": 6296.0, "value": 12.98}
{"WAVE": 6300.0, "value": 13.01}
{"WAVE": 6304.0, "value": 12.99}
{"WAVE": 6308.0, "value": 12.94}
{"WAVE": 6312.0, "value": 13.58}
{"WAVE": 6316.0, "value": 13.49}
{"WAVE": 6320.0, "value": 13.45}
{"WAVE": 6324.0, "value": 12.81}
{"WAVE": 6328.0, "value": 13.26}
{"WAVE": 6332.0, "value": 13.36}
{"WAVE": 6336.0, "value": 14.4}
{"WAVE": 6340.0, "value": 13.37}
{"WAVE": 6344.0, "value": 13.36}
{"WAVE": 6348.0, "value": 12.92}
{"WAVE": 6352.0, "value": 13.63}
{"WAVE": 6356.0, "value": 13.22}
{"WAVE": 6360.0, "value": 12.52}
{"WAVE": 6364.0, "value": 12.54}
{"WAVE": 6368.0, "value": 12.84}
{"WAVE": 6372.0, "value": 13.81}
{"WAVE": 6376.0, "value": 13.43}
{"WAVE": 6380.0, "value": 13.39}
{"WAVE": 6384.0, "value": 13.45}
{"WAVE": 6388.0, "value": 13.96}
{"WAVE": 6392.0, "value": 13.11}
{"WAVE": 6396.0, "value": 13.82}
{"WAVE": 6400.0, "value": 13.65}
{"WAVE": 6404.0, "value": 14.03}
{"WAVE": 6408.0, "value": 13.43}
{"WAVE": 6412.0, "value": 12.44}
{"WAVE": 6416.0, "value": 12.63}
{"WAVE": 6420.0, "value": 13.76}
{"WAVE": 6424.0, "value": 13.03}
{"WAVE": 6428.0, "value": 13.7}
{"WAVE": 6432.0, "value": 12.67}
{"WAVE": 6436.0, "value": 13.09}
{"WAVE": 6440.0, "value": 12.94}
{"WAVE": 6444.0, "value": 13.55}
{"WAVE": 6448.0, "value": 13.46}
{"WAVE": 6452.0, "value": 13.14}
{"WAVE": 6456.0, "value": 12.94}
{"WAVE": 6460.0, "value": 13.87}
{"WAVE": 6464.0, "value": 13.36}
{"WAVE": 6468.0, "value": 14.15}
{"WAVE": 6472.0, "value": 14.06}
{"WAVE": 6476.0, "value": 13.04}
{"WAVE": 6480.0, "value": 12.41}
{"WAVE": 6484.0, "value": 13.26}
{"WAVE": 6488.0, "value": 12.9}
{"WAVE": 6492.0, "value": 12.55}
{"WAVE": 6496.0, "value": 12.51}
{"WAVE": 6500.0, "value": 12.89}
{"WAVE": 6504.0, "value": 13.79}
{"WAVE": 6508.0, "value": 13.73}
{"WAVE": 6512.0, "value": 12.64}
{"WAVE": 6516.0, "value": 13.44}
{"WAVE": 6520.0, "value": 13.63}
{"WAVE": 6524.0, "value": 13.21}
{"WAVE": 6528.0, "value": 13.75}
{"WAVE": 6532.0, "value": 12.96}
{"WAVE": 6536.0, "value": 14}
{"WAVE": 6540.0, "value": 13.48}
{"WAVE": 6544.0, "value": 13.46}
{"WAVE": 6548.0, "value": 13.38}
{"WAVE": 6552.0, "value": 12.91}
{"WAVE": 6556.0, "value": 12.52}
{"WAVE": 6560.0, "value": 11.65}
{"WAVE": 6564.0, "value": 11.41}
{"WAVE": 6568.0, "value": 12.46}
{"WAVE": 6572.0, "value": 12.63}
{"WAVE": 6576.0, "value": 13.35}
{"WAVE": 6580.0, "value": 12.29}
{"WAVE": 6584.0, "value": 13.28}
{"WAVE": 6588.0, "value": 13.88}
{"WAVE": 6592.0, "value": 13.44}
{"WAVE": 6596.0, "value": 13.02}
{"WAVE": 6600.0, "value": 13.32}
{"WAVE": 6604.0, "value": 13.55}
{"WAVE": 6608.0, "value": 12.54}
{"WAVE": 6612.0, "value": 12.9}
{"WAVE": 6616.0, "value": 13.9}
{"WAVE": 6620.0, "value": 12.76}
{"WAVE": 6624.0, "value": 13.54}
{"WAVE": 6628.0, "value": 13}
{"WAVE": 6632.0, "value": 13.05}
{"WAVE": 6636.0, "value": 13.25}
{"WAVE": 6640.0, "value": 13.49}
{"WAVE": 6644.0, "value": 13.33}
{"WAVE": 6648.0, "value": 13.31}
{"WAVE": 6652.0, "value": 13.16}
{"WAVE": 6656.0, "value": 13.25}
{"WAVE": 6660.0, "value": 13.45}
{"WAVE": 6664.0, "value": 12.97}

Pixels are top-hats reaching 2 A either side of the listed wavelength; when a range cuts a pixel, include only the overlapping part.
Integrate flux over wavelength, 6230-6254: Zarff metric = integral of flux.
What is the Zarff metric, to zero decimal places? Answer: 301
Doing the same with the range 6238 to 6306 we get 874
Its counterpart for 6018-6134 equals 1598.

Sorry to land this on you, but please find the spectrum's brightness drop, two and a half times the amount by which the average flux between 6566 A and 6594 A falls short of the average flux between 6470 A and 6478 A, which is 1.3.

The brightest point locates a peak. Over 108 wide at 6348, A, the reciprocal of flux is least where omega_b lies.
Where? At 6336.0 A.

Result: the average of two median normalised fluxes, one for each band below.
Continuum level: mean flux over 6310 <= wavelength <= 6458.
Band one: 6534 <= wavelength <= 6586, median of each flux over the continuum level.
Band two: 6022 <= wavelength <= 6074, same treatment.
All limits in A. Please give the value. 1.01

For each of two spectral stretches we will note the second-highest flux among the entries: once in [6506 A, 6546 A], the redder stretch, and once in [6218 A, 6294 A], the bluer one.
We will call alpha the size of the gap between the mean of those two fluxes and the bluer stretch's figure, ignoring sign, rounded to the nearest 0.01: 0.14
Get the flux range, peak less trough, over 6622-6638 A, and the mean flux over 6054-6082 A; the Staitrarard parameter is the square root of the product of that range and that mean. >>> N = 2.7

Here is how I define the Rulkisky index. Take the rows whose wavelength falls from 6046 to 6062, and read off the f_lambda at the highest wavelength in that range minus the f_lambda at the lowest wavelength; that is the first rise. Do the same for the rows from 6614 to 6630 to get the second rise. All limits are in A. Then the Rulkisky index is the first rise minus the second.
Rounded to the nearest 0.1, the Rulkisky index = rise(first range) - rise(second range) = 0.0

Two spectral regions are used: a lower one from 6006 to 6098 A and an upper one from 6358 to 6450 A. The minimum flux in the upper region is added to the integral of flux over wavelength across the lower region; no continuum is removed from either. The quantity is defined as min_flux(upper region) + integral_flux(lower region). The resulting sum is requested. 1280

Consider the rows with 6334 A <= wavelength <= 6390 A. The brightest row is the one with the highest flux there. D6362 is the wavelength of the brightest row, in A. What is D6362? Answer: 6336.0 A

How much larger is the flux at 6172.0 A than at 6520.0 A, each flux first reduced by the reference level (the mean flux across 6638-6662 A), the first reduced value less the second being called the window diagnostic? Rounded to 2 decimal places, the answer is -0.77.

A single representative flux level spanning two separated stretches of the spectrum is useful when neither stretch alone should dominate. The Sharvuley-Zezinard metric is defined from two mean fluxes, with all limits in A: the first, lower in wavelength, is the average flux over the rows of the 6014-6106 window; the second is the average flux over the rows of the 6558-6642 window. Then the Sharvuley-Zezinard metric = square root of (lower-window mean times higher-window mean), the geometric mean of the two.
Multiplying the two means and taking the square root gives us 13.4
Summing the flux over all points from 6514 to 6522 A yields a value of 27.1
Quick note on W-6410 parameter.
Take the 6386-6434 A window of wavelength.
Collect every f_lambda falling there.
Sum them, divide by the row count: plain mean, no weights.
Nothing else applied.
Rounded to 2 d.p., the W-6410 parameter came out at 13.35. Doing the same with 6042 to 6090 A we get 13.93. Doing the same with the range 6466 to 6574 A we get 13.07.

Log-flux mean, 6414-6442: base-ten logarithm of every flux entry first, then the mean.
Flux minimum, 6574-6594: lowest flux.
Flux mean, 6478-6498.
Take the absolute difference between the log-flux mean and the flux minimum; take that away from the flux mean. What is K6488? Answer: 1.6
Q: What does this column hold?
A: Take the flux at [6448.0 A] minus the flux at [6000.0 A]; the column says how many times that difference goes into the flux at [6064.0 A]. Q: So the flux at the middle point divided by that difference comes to 80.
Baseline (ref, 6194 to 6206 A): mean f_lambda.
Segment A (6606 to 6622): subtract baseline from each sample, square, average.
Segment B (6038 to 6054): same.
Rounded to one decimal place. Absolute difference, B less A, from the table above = 1.2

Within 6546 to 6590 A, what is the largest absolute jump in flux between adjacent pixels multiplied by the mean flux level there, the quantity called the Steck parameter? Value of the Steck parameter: 13.5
